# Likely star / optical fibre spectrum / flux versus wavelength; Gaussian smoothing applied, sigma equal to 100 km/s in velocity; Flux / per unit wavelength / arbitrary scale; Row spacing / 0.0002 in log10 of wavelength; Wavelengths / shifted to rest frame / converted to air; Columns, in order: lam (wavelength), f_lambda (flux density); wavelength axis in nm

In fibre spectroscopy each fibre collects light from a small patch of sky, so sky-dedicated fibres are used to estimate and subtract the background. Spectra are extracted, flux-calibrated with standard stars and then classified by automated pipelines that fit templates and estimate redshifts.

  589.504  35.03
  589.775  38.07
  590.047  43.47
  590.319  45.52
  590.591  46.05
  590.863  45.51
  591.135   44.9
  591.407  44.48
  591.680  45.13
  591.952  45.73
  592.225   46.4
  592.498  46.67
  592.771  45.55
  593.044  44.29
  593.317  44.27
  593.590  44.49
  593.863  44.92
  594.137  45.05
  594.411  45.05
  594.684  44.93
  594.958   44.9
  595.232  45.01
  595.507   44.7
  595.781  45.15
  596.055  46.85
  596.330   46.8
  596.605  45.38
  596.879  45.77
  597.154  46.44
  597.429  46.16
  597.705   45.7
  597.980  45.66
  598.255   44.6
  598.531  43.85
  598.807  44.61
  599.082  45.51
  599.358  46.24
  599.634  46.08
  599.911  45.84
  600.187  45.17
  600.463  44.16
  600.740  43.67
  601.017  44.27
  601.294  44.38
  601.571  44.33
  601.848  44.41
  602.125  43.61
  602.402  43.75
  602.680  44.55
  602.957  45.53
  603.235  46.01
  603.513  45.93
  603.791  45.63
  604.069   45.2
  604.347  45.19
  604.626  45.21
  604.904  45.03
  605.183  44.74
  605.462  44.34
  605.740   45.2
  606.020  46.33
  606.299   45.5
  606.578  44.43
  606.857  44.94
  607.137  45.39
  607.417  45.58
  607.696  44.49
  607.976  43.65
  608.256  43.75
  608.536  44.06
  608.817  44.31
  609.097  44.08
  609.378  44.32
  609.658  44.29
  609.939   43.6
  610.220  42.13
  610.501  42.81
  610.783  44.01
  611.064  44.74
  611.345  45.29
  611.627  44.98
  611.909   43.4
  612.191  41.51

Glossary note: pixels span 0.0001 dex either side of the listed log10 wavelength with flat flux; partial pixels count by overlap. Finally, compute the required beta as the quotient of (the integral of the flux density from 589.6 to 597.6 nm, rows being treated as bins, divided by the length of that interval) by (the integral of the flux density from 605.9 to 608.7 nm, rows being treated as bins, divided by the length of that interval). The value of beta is 1.005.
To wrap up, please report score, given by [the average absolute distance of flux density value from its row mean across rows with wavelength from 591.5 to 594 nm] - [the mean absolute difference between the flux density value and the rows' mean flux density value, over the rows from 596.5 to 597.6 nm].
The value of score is 0.4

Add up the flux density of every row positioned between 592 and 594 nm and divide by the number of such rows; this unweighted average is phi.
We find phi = 45.23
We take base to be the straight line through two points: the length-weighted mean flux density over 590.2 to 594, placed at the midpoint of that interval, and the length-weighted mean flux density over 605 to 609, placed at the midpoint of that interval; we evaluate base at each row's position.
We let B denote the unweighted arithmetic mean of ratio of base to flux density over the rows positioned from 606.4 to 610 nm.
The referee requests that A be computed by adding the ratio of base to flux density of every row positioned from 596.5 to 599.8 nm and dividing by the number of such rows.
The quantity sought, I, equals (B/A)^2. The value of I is 1.03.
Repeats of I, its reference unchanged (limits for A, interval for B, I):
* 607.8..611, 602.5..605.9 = 0.94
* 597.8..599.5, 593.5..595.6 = 1.01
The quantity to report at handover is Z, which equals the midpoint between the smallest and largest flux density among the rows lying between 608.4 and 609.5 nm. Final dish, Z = 44.2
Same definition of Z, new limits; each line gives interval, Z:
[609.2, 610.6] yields 43.2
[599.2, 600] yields 46.0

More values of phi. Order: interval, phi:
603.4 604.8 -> 45.43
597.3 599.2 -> 45.16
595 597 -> 45.67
